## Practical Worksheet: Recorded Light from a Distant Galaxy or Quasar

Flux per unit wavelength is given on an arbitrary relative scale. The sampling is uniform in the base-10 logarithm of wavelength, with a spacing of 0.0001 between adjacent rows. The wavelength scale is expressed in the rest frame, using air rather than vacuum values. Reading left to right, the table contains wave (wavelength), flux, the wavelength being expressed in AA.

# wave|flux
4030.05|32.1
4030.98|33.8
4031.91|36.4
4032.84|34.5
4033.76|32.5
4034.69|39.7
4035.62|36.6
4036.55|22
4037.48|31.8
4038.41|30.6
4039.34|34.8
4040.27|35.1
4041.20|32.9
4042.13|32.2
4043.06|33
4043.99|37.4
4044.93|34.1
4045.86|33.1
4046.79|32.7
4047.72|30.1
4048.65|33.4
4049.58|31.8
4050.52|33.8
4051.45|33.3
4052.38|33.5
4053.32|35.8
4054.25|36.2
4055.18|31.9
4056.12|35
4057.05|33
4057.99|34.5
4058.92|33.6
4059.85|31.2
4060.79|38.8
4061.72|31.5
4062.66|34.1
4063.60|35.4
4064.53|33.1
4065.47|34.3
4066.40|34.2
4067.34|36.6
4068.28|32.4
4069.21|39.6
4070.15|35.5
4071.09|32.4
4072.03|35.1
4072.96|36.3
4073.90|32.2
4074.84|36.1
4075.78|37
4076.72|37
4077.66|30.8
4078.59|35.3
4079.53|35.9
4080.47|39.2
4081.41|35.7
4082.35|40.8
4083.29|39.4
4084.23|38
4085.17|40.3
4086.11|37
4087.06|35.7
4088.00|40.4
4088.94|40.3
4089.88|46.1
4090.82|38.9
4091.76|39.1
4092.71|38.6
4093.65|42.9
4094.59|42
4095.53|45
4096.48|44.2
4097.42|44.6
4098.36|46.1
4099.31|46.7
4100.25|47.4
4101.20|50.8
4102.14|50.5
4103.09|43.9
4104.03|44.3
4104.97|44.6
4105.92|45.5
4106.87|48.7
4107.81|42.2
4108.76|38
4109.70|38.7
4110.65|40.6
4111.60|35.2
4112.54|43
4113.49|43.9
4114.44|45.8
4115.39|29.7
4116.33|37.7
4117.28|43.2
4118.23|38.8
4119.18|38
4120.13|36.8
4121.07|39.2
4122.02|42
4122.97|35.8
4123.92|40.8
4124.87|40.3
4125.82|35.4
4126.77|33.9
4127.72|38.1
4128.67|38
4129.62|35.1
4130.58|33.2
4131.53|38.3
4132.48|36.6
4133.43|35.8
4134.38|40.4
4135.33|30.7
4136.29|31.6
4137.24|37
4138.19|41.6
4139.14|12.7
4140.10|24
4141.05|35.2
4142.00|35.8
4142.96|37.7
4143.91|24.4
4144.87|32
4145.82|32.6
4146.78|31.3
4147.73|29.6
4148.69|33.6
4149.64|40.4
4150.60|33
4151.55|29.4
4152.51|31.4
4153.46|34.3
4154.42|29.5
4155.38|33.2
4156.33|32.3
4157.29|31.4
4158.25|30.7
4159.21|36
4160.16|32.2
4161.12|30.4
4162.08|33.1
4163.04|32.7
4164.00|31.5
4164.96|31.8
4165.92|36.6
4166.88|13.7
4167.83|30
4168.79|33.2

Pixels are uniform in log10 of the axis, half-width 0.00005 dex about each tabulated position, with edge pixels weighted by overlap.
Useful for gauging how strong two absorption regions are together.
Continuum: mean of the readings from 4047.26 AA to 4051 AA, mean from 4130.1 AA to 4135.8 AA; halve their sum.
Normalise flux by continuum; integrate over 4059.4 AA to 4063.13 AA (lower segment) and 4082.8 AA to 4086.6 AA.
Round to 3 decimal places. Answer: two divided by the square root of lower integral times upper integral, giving 0.501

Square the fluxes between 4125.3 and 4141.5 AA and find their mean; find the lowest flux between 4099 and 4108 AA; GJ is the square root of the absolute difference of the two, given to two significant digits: 34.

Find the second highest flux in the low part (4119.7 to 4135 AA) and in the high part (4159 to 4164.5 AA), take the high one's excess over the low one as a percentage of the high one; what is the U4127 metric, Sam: -23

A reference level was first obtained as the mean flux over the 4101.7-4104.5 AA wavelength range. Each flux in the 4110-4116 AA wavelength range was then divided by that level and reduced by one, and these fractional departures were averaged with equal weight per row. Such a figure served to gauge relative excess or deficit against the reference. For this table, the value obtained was -0.14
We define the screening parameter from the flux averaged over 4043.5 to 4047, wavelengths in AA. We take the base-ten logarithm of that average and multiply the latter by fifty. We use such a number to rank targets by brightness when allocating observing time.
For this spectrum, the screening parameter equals 76.8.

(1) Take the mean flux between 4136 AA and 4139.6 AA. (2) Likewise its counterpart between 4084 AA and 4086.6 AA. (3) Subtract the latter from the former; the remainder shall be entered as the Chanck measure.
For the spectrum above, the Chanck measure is -8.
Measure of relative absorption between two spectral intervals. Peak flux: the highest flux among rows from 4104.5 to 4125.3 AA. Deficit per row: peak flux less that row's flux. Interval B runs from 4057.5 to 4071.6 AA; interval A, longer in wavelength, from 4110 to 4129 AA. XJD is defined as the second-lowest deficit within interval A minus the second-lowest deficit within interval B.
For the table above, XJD -5.1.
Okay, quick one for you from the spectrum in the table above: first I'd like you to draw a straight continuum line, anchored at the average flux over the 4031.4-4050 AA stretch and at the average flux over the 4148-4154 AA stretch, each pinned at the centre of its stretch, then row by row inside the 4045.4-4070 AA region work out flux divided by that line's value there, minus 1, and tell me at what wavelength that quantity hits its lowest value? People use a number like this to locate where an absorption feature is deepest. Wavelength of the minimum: 4047.72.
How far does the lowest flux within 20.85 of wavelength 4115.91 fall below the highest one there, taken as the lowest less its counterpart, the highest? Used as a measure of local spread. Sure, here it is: -21.1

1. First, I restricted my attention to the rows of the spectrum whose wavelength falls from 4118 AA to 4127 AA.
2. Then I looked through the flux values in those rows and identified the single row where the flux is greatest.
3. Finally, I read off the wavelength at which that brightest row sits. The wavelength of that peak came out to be 4122.02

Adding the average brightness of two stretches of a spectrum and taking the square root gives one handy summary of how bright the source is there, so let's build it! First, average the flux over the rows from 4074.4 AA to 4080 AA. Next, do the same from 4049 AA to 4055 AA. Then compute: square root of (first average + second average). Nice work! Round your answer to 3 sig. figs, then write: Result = 8.33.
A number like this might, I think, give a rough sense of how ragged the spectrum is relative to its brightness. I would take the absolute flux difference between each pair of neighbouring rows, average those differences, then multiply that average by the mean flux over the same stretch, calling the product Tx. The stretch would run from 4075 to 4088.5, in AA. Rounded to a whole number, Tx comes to 108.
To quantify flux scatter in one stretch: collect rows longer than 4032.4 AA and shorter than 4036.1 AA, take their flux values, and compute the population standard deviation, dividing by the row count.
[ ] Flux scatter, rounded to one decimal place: 2.7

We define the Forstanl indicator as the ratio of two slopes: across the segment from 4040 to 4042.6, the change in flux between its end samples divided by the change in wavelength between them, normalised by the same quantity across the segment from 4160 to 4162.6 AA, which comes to -3.3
